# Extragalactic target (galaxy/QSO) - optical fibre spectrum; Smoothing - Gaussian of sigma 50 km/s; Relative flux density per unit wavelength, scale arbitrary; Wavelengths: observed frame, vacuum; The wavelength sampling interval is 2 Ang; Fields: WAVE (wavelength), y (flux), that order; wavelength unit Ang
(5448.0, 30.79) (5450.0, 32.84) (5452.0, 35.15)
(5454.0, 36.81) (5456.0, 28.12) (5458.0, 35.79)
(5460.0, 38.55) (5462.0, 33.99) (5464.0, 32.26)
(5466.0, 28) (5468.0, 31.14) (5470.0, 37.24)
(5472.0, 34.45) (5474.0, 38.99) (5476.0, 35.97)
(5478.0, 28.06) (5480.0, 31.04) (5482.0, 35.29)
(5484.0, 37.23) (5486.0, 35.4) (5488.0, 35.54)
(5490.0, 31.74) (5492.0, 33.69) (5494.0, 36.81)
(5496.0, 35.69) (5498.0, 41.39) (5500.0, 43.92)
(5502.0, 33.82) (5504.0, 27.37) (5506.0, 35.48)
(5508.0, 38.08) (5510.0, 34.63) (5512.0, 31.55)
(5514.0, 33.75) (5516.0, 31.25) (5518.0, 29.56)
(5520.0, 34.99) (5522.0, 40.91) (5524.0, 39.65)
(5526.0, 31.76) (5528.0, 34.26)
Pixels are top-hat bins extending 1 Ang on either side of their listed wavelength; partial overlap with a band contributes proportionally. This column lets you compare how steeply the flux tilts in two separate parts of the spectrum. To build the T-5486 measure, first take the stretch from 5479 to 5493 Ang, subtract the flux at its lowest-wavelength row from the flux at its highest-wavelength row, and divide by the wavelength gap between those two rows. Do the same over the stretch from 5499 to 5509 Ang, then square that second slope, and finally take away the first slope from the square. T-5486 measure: 0.31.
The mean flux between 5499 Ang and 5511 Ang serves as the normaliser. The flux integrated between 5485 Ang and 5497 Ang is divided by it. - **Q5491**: 11.8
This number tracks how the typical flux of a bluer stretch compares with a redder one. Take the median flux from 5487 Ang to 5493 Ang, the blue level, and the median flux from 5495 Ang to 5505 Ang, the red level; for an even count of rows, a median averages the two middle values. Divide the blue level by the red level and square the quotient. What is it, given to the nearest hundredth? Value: 0.89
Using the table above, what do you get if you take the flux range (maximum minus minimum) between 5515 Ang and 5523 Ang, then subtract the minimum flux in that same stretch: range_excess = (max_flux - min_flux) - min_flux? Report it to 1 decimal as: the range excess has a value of -18.2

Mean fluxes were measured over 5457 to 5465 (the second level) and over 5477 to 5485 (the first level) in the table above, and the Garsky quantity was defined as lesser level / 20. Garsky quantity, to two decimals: 1.65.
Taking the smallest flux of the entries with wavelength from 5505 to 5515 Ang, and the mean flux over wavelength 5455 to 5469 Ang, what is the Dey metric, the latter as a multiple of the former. 1.03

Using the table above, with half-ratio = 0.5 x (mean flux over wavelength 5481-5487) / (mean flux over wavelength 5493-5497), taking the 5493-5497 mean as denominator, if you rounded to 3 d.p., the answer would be 0.496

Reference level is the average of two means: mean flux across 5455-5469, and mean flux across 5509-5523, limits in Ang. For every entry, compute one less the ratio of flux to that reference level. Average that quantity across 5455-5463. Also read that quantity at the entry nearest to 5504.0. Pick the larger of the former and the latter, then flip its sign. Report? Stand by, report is -0.18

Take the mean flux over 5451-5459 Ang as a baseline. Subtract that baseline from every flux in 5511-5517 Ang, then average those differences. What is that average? -1.8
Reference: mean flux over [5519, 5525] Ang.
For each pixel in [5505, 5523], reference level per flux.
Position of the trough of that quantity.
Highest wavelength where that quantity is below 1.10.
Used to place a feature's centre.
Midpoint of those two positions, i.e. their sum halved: 5522 Ang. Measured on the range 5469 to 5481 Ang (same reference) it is 5475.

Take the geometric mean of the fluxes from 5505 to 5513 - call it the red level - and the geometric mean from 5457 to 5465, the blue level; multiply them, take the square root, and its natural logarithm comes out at 3.55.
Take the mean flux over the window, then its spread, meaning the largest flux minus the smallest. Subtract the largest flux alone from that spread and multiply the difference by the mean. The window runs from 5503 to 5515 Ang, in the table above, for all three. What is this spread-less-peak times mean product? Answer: -916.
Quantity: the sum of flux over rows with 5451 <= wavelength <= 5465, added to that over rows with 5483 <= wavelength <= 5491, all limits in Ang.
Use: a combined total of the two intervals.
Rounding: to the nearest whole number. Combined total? 381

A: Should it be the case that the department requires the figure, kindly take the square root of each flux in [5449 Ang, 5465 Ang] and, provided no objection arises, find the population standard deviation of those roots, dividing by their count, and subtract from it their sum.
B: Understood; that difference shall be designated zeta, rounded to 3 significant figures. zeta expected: -46.5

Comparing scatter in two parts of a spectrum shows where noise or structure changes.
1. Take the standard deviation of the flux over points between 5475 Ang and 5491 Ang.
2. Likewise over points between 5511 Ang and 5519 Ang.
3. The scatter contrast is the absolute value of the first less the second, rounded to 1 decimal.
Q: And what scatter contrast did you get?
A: 1.4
